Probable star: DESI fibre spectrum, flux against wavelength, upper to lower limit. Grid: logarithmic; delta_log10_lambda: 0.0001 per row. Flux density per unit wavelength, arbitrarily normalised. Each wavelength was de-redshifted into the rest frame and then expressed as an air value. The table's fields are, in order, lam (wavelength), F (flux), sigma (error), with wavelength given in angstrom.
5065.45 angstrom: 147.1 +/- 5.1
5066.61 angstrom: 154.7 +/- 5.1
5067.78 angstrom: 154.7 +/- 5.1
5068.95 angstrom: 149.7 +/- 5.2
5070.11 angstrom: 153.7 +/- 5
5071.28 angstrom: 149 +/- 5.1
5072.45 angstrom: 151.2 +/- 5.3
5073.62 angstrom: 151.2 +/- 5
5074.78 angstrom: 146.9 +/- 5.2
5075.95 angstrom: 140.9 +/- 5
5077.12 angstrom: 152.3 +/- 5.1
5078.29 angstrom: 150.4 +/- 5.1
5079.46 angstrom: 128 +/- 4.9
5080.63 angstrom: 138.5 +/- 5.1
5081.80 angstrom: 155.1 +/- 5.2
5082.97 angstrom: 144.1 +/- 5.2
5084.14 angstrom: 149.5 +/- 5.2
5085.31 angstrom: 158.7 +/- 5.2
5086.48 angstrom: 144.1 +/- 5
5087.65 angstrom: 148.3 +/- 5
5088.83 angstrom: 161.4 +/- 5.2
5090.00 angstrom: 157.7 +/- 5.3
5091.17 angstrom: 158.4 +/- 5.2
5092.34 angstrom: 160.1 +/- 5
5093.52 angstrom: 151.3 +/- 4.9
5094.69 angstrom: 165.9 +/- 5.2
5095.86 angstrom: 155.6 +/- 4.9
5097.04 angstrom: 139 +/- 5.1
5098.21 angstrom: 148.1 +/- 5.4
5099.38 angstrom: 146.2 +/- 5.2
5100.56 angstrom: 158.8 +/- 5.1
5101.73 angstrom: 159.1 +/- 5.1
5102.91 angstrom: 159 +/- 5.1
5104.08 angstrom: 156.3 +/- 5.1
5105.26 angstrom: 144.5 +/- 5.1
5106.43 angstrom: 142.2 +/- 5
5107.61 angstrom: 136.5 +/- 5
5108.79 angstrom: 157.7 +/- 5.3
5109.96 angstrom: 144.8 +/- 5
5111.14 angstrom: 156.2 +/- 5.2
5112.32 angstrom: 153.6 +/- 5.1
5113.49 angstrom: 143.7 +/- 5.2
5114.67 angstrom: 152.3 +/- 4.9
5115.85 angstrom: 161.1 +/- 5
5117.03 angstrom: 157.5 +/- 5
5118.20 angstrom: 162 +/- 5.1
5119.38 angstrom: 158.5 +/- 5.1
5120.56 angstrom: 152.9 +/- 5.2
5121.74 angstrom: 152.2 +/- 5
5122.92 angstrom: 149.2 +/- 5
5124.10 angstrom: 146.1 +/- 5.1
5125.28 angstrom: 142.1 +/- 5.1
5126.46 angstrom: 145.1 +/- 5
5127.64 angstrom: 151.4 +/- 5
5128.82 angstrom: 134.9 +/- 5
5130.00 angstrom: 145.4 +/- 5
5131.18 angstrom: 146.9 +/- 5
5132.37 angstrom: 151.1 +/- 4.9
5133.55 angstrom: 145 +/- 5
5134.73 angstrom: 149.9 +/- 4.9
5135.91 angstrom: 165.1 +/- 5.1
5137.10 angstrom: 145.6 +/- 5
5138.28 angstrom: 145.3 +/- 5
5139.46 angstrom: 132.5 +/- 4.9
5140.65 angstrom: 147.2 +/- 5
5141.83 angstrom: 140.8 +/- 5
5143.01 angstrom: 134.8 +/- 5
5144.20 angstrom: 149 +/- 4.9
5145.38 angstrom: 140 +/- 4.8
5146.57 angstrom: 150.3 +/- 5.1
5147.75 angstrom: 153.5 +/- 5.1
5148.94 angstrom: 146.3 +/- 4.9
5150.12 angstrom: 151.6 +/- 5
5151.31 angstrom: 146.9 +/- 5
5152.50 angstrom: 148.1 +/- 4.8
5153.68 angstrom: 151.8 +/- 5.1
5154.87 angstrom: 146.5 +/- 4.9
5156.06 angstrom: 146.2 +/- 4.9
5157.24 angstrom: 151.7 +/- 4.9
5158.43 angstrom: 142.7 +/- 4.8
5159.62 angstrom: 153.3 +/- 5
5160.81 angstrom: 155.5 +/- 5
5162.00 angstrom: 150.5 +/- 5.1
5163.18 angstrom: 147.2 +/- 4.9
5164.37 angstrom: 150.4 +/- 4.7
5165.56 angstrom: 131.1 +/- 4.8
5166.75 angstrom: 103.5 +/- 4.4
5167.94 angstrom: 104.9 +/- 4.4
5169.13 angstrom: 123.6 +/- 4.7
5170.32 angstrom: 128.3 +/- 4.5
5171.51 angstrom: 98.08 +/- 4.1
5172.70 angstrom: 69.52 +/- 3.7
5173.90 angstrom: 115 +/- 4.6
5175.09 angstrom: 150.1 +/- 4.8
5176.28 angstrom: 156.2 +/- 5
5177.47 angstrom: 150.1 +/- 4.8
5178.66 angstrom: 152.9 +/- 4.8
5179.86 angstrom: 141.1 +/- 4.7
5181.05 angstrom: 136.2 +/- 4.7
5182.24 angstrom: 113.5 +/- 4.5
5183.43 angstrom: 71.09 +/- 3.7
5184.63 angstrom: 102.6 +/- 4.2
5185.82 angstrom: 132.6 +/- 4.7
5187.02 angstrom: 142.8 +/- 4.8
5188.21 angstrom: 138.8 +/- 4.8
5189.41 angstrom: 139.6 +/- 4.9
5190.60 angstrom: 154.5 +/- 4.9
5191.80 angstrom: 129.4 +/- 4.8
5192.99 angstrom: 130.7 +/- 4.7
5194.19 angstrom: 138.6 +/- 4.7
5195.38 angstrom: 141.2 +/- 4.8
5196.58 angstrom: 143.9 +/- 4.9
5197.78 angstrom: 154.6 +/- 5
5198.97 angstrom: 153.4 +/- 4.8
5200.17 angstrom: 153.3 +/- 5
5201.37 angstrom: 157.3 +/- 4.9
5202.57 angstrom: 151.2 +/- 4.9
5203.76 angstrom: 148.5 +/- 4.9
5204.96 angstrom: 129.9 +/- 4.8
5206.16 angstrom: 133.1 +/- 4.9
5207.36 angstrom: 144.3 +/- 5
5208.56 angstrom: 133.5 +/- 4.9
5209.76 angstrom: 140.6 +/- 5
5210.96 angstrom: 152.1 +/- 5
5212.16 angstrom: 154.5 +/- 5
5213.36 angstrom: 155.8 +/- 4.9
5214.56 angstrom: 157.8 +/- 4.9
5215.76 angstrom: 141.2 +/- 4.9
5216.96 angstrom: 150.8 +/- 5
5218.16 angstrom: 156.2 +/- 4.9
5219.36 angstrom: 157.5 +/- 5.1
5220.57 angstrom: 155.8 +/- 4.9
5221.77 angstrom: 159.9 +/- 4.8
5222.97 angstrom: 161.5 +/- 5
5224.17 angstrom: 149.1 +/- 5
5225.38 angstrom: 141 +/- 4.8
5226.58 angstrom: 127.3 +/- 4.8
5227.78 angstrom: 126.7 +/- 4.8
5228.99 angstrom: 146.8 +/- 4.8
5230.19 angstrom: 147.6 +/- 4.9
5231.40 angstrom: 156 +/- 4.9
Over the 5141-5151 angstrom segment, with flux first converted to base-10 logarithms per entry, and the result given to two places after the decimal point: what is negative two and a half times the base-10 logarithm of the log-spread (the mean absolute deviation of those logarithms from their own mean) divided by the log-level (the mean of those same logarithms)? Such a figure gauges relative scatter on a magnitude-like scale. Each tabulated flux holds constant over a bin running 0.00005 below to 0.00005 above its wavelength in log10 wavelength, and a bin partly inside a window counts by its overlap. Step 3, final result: 5.30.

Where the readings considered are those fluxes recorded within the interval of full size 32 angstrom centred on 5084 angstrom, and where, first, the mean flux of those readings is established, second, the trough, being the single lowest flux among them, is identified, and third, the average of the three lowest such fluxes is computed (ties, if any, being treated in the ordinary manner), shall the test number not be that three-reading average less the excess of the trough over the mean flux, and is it 157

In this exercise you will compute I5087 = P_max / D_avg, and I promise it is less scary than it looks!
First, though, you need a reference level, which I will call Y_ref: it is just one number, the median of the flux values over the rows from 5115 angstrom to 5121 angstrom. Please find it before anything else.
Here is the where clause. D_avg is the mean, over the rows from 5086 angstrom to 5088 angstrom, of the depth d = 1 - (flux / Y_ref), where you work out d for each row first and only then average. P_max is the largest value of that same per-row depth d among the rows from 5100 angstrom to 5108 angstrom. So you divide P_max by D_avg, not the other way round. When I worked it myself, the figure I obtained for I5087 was 1.8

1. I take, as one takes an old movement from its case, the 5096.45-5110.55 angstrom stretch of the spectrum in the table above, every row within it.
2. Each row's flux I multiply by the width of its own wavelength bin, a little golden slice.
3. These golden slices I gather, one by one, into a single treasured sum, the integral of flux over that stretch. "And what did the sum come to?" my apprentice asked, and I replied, 2106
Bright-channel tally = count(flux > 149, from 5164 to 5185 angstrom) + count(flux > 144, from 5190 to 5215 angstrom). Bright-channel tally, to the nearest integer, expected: 17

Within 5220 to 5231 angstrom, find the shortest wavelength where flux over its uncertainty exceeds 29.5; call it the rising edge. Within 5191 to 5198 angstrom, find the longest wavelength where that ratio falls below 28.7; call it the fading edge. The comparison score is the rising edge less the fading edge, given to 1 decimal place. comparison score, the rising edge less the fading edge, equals 27.6 angstrom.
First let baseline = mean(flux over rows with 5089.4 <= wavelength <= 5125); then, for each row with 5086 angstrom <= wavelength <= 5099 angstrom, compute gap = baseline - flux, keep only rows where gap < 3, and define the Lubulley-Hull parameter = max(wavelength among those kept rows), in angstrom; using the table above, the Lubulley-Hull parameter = 5095.86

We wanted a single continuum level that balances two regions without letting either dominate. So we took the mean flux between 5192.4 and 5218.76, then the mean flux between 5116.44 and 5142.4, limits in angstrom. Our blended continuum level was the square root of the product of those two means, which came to 147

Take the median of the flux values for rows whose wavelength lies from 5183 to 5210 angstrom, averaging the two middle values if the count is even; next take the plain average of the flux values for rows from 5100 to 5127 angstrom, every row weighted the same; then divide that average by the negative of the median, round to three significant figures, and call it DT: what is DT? -1.08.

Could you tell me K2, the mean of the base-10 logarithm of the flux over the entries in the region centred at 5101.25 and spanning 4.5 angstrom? 2.19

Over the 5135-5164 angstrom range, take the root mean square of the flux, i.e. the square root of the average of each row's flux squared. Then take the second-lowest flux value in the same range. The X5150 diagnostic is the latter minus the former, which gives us -12.9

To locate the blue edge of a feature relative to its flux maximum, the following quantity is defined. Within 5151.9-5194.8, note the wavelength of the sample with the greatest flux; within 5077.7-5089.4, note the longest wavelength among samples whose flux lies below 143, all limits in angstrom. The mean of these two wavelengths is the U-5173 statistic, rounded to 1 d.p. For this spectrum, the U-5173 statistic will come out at 5128.5 angstrom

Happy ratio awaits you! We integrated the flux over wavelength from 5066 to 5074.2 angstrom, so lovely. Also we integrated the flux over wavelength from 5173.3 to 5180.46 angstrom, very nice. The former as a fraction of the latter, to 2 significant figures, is 1.2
